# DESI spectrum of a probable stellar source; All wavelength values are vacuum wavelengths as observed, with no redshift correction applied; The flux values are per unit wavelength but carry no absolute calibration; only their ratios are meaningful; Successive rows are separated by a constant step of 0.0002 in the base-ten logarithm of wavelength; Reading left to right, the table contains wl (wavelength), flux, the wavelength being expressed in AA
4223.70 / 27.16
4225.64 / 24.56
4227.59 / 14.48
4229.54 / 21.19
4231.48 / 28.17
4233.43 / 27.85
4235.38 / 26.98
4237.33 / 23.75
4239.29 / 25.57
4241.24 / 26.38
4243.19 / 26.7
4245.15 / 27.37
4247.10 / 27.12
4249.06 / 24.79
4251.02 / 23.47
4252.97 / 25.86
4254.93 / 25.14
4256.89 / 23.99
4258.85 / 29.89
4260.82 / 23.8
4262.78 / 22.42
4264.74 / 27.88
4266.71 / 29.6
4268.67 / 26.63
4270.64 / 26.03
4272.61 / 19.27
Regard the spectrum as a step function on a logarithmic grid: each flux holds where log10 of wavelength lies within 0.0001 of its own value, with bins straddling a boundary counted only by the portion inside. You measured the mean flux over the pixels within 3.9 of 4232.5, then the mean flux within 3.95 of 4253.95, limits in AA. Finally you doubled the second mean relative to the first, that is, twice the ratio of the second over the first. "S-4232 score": 1.89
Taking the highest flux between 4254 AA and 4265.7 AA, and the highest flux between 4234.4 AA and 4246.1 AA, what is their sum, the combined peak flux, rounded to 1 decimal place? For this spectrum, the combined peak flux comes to 57.3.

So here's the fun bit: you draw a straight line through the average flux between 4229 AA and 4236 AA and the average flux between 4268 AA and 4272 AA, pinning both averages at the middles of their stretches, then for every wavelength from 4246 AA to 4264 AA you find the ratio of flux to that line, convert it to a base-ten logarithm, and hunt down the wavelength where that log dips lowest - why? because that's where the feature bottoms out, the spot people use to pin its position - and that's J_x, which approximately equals 4262.78 AA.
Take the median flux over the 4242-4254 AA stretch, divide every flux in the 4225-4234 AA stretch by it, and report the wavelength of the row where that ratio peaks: 4231.48 AA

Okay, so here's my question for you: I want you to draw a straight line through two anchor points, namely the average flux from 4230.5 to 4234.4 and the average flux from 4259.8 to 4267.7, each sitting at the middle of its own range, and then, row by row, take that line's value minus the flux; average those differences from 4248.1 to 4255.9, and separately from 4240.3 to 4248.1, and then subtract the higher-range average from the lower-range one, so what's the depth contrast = -1.6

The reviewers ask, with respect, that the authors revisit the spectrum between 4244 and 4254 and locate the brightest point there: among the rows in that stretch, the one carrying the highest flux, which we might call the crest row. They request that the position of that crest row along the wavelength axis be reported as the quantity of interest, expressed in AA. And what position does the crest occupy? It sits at 4245.15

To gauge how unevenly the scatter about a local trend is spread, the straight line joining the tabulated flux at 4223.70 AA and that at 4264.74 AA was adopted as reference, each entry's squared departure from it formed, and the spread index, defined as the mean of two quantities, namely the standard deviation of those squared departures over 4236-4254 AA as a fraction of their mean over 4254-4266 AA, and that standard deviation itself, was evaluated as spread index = 3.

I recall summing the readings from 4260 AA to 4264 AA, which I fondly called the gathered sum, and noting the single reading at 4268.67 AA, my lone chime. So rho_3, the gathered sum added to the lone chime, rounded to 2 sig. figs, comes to 73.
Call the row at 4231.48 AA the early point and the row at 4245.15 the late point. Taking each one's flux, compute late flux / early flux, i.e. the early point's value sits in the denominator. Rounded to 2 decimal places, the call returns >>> 0.97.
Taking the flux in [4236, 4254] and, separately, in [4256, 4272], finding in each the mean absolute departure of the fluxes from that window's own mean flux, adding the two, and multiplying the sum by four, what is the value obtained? 13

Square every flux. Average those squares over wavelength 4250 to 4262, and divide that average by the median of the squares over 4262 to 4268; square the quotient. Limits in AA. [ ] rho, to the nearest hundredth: 0.69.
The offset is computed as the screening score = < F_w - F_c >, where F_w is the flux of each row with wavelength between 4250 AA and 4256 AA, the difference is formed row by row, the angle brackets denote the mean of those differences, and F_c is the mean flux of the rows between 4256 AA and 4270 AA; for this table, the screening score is -1.5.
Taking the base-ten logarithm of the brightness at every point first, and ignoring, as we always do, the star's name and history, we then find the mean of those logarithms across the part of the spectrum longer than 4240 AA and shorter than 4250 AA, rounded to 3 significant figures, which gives 1.42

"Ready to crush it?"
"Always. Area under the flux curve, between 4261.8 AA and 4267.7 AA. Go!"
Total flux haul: 157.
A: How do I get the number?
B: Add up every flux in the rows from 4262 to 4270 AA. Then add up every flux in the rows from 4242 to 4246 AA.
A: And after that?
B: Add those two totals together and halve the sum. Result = 80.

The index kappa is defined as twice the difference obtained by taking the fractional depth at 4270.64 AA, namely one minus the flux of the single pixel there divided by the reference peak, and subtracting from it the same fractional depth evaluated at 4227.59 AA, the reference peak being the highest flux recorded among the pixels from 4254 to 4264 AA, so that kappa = -0.77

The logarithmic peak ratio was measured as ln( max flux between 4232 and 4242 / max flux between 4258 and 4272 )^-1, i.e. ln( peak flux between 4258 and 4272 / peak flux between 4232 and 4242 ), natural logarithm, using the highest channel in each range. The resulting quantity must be 0.07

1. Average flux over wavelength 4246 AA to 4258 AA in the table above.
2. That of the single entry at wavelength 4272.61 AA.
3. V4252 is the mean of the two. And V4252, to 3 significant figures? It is 22.2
